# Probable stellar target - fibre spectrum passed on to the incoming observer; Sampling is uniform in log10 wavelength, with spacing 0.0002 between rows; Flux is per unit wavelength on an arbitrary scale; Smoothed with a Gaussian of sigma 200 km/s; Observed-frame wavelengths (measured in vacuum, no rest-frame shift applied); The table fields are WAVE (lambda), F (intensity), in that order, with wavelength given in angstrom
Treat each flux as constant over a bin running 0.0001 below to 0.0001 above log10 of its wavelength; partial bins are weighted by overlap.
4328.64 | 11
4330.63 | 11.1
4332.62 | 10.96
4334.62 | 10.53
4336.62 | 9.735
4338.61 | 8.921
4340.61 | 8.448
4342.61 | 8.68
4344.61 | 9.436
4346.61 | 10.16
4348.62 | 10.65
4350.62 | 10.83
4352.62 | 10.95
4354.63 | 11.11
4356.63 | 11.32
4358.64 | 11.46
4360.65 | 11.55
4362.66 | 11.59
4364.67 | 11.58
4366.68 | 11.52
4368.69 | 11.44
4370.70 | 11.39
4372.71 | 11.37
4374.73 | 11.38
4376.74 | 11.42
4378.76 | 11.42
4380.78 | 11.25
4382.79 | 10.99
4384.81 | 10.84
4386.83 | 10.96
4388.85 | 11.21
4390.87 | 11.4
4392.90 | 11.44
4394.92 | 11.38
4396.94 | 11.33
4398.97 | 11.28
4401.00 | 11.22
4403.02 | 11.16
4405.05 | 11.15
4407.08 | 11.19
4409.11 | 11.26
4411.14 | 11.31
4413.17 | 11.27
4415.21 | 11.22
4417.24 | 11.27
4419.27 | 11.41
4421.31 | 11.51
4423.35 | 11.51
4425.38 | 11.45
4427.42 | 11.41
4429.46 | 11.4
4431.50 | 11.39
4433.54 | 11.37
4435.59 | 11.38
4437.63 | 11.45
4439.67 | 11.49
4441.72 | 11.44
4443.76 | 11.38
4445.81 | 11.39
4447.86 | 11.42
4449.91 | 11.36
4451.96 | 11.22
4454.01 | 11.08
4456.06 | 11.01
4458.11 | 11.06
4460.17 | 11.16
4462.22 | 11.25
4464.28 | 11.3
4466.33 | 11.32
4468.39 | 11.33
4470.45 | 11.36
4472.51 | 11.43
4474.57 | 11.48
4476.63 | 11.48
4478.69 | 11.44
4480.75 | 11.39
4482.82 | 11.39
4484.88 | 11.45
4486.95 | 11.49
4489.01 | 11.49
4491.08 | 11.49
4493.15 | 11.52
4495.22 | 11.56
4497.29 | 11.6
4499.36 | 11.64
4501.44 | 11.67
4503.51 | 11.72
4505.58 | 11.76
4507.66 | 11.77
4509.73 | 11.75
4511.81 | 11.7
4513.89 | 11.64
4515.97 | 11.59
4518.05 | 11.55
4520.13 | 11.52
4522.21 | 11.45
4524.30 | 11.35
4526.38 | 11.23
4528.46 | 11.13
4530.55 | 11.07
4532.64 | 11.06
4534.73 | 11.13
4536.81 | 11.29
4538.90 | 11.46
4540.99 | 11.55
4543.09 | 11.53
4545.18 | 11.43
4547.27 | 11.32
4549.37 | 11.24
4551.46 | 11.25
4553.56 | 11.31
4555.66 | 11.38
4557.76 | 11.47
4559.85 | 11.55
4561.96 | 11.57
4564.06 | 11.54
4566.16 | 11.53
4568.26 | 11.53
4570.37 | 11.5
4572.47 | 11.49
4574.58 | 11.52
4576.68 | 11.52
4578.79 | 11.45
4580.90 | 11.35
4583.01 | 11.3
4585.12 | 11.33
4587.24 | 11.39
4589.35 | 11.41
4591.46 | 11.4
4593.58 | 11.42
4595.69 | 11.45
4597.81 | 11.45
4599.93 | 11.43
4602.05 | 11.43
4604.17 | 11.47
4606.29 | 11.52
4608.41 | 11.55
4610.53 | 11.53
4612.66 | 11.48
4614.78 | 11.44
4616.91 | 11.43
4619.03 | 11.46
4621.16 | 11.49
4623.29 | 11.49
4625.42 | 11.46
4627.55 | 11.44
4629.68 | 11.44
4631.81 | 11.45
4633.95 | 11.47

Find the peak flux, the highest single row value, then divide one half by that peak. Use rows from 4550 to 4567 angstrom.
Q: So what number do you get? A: 0.0432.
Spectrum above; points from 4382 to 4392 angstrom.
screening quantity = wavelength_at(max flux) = 4390.87 angstrom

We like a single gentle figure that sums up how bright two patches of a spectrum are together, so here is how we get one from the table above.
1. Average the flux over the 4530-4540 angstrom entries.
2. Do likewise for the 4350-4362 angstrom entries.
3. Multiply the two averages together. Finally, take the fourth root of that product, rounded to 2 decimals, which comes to 3.35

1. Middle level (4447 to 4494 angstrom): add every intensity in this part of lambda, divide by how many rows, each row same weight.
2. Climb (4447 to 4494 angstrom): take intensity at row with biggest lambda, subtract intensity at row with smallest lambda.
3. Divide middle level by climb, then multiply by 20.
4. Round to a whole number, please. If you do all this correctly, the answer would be 2269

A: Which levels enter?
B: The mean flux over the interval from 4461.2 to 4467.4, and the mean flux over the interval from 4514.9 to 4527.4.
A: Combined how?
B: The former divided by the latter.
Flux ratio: 0.986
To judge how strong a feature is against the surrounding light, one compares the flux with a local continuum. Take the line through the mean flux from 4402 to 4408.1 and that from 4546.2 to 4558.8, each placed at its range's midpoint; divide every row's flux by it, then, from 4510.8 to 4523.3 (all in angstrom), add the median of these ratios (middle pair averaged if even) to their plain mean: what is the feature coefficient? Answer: 2.050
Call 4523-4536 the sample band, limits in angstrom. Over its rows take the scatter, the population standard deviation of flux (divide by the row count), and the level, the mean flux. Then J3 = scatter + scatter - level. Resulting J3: -11.0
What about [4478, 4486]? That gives -11.4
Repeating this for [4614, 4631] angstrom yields -11.4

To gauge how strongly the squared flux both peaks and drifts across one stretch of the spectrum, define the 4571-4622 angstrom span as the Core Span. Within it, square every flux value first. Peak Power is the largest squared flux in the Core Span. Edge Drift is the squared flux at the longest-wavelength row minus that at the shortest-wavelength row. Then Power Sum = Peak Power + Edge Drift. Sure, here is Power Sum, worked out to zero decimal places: 133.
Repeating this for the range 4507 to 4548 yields 128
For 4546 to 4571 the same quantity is 138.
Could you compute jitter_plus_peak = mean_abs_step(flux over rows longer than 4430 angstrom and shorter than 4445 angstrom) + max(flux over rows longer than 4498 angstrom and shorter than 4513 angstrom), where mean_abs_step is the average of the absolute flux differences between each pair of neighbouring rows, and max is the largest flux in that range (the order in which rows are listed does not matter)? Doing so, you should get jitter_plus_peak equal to 11.8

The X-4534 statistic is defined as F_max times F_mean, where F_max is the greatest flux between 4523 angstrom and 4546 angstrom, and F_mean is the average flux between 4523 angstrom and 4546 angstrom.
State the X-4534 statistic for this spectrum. 130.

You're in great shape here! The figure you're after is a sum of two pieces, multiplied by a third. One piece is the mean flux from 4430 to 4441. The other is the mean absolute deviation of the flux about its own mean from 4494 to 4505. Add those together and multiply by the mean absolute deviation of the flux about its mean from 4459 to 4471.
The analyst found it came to 0.62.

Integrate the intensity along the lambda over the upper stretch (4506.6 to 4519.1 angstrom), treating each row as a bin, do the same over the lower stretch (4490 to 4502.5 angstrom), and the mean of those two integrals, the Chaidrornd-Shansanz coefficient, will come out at 145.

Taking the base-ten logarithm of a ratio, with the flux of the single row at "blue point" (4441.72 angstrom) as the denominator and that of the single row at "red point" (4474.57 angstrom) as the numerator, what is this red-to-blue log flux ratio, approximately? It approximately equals 0.0015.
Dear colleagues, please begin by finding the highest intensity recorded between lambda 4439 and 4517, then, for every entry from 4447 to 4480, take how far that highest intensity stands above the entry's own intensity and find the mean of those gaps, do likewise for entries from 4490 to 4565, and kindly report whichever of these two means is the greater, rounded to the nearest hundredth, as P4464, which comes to 0.48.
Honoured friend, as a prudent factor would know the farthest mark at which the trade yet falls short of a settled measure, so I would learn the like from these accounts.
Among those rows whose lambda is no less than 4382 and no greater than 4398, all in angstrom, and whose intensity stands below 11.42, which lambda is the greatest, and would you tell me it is 4396.94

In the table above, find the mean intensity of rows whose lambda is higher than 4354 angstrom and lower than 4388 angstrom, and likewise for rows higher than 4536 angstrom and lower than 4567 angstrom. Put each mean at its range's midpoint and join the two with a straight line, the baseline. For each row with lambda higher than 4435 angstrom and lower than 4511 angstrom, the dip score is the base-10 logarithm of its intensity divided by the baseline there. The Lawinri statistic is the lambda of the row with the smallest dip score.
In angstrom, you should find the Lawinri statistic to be 4456.06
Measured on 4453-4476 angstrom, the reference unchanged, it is 4456.06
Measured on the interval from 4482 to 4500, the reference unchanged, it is 4482.82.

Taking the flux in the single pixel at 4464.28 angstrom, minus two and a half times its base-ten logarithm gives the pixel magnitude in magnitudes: -2.633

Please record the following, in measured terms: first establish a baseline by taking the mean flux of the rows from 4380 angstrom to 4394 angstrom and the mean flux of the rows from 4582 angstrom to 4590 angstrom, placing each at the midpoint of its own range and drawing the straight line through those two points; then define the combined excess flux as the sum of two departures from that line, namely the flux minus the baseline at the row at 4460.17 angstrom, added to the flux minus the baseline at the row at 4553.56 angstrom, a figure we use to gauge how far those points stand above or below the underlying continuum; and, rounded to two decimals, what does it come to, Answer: -0.08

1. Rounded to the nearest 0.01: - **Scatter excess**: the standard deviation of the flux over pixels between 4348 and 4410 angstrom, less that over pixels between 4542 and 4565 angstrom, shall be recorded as 0.11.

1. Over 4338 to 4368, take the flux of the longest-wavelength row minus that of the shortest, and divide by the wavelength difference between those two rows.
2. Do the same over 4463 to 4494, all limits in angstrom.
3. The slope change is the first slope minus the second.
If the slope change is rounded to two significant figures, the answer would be 0.085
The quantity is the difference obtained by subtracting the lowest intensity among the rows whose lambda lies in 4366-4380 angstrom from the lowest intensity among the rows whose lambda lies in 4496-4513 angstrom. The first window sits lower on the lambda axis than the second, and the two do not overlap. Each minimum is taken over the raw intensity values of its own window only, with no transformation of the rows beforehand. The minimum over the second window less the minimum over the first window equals 0.23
